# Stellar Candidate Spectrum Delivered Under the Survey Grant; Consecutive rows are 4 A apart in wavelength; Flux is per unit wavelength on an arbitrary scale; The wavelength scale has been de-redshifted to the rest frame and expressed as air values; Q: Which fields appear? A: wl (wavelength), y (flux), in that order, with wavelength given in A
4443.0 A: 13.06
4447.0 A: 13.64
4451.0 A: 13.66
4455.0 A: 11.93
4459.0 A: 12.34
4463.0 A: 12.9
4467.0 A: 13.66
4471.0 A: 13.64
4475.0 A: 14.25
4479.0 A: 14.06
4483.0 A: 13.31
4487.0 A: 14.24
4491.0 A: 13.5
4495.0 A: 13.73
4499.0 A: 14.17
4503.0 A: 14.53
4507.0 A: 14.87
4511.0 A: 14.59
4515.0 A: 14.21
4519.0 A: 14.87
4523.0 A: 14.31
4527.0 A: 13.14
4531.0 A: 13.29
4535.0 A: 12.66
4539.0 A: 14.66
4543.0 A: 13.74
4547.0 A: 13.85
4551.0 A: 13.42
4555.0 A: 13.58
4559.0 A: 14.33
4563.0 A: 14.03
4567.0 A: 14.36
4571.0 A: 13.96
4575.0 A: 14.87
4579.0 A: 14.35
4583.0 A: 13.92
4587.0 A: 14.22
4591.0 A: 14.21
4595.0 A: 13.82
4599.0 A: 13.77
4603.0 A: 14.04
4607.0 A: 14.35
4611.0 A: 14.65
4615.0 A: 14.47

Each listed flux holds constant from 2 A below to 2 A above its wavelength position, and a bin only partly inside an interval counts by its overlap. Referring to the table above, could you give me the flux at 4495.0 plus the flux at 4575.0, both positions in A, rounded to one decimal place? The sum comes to 28.6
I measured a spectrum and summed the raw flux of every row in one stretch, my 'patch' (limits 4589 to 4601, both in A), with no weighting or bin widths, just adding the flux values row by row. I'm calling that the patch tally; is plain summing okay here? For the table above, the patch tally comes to 42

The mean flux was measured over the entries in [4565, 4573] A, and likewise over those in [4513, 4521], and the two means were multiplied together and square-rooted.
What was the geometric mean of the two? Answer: 14.3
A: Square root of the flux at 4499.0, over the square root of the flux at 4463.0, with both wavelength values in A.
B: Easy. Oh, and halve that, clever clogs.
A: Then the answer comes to 0.524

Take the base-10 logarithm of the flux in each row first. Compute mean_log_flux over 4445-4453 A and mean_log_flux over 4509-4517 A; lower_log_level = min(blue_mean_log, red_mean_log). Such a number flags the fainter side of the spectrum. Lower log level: 1.135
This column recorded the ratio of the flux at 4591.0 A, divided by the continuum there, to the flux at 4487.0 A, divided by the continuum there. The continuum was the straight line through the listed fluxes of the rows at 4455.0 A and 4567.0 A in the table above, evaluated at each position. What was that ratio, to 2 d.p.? 0.85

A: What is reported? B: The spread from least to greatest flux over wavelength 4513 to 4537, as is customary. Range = 2.2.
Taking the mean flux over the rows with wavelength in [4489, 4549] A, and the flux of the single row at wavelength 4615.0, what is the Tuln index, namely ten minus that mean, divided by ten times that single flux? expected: -0.0277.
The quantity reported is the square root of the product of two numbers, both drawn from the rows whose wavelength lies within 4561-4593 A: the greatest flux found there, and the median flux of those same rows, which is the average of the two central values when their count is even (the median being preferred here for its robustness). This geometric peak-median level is 14.5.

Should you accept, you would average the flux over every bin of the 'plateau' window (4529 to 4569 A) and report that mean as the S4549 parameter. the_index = 13.8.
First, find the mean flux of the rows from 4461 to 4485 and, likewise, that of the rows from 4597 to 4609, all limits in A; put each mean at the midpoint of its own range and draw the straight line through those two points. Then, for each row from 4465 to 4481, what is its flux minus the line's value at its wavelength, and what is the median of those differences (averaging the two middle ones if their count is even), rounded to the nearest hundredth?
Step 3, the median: 0.22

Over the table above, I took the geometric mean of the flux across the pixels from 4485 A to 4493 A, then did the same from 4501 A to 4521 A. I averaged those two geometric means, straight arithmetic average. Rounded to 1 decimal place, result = 14.2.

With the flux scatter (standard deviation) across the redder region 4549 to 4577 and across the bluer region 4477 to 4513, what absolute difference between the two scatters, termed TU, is 0.03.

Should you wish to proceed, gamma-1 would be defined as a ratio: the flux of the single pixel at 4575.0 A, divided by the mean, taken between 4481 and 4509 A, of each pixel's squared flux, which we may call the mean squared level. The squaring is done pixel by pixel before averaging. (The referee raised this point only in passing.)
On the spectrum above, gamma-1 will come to 0.075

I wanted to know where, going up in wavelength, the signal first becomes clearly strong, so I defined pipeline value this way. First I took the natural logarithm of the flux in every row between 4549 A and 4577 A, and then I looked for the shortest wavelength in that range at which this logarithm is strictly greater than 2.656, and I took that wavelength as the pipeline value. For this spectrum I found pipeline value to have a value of 4559.0 A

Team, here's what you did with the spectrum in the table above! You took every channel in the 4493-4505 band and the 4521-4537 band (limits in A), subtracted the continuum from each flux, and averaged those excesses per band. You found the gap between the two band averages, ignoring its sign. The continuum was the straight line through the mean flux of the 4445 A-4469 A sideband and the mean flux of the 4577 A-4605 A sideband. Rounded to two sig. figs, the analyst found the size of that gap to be 1.0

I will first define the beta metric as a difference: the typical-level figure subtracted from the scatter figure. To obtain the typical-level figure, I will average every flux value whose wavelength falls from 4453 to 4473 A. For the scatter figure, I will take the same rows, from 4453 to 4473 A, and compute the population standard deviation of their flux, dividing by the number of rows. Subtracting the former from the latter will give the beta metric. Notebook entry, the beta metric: -12.2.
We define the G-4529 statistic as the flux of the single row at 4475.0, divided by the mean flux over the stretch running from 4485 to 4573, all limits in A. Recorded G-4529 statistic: 1.02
